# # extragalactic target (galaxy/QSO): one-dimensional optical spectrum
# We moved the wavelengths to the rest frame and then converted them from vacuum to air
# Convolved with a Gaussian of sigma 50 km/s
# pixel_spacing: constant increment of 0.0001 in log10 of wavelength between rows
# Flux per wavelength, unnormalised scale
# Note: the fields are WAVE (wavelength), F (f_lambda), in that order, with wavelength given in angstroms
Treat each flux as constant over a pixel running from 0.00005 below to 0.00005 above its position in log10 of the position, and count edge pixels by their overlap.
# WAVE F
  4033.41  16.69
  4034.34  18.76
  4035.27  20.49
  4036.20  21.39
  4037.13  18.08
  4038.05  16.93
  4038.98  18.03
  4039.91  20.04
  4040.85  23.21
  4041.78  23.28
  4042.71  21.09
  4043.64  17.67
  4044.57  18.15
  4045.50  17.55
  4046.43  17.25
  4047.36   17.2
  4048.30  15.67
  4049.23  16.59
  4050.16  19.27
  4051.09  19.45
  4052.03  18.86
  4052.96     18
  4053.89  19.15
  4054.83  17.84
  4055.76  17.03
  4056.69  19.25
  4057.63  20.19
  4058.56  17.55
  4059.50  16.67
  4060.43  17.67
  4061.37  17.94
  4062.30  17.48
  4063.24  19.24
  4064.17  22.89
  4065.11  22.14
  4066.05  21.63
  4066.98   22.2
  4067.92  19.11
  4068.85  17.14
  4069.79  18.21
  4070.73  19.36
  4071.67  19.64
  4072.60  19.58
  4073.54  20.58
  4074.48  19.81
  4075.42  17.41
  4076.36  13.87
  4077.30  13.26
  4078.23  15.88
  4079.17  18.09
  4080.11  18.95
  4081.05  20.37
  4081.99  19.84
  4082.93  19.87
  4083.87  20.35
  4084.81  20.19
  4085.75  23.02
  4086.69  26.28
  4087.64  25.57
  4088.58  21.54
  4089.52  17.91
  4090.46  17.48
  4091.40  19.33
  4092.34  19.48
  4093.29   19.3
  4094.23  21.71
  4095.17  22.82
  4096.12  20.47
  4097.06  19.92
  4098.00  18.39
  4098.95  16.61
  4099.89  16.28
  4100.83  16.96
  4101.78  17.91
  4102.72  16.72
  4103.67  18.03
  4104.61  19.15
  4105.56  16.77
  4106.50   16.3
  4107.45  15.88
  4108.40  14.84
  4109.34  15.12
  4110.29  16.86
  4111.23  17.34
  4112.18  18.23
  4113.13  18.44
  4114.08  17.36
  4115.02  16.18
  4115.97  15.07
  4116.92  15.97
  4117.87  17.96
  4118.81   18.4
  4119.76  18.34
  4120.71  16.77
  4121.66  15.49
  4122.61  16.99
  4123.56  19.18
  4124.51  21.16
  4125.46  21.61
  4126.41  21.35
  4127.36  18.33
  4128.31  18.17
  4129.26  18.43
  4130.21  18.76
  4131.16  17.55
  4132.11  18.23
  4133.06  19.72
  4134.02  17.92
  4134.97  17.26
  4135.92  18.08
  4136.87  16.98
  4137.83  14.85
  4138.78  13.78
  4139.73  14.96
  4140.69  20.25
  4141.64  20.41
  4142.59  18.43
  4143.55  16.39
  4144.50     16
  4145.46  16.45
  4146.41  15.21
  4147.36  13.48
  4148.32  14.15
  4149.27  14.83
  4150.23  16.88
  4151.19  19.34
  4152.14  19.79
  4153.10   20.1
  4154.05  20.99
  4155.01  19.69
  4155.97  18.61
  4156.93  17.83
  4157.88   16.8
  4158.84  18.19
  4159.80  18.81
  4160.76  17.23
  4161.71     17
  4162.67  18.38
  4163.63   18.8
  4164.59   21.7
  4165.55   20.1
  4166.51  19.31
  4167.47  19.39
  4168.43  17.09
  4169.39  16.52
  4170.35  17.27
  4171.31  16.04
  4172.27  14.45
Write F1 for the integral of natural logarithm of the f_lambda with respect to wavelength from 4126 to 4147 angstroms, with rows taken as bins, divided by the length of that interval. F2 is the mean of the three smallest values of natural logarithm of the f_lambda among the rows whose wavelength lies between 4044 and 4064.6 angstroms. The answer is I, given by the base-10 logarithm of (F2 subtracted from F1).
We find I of -1.15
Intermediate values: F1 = 2.86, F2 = 2.791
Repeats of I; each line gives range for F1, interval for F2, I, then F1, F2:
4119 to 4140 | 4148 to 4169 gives -0.80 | 2.88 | 2.723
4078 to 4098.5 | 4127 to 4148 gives -0.44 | 3.01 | 2.641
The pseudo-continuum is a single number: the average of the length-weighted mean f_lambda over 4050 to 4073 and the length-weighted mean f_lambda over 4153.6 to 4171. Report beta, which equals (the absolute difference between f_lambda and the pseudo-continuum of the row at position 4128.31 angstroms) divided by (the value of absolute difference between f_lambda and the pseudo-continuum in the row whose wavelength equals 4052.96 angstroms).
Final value 0.8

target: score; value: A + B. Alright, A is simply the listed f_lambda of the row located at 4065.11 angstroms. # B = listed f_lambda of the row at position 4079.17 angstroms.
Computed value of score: 40.2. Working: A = 22.14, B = 18.09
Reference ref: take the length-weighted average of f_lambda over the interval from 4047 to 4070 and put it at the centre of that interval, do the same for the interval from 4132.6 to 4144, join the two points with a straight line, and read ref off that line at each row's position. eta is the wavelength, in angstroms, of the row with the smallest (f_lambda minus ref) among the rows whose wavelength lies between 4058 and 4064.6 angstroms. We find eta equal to 4059.50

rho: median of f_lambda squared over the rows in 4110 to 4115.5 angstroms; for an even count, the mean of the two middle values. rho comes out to 301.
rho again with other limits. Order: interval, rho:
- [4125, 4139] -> 330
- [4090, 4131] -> 325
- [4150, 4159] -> 360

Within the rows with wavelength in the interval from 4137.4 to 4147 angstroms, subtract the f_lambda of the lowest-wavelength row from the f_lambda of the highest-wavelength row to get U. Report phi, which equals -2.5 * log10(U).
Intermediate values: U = 0.4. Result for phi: 1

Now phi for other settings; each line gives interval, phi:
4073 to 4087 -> -2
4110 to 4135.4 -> 1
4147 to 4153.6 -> -2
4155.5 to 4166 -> 0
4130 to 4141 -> 0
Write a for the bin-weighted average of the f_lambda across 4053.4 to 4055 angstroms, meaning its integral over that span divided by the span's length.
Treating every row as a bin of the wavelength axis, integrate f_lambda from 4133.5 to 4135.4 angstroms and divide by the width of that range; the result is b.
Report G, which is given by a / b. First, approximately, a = 18.6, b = 17.6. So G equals 1.06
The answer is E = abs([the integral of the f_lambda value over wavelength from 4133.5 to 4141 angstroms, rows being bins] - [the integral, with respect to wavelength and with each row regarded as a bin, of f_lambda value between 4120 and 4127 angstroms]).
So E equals 7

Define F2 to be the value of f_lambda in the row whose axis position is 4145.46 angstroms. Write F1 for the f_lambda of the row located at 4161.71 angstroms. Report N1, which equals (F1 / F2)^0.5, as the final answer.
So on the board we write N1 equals 1.02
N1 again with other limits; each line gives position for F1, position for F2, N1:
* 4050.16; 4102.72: 1.07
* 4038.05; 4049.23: 1.01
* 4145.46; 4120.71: 0.99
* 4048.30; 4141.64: 0.88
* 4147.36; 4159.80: 0.85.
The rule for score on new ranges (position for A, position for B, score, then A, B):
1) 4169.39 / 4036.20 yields 37.9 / 16.52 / 21.39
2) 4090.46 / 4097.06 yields 37.4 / 17.48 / 19.92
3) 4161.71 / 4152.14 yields 36.8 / 17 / 19.79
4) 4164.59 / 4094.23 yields 43.4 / 21.7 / 21.71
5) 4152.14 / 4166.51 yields 39.1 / 19.79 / 19.31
